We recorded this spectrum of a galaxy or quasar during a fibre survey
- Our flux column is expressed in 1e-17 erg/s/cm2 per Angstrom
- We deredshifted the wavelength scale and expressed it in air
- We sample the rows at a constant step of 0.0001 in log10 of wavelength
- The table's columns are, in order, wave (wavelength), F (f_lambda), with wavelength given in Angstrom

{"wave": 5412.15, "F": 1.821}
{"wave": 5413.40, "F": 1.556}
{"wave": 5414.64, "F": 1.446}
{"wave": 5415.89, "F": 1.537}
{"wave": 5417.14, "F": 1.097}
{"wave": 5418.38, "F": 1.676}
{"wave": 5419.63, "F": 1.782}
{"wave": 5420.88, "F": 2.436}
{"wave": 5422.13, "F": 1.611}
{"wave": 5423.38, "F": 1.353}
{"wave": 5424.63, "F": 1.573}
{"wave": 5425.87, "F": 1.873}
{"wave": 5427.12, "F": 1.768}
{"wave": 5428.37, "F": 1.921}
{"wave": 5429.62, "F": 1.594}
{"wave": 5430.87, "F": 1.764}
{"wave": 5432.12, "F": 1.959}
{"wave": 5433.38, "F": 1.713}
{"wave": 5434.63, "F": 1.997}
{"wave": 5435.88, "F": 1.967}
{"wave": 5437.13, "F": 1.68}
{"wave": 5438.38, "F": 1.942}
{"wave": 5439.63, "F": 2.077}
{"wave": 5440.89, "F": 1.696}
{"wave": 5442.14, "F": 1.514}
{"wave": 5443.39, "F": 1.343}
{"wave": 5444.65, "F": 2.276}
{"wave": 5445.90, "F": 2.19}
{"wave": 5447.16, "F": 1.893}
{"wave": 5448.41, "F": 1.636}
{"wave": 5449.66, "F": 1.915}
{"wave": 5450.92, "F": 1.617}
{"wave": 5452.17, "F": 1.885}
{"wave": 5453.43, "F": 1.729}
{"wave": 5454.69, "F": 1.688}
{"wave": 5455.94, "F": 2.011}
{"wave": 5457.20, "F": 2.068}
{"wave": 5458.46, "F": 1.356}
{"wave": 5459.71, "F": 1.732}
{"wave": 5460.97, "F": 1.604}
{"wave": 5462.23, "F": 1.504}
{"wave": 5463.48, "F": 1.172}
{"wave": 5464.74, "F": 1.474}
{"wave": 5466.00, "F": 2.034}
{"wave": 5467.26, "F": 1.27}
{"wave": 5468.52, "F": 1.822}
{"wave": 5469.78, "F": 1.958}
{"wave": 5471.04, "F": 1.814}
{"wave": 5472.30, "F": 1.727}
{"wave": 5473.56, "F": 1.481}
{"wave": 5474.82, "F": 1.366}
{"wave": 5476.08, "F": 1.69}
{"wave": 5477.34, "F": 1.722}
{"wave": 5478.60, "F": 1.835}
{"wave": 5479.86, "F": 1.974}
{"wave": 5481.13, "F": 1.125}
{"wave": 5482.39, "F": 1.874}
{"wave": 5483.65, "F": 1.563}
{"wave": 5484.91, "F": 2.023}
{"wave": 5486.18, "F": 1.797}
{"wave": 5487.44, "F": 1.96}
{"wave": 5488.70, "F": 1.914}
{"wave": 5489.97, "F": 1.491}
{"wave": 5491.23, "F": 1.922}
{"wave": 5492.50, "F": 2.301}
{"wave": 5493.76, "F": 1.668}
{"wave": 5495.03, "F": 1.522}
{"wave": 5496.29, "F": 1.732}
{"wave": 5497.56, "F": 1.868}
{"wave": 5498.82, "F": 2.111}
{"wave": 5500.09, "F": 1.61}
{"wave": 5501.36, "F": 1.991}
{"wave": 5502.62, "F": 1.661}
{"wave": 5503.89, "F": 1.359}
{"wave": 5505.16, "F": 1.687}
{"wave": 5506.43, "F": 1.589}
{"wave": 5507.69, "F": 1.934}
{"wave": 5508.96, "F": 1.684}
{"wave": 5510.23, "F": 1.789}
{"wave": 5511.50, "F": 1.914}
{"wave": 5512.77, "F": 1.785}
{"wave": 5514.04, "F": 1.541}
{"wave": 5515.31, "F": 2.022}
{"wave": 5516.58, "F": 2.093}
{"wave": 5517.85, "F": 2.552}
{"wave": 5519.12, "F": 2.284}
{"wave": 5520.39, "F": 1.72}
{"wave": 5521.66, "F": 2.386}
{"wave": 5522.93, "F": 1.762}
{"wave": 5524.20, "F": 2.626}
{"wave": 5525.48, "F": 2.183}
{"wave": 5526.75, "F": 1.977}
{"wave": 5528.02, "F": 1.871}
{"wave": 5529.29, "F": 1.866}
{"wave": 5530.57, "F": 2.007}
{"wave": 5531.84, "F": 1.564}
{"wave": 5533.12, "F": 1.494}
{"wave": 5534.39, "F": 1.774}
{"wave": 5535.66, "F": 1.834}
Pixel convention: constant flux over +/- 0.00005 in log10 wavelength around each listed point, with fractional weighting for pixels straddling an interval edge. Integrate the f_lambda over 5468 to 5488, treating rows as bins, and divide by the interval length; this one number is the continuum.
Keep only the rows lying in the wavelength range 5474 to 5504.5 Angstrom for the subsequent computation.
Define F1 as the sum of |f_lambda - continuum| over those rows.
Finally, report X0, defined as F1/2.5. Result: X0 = 2.02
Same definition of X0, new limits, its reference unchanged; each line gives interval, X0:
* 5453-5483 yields 2.06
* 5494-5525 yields 2.43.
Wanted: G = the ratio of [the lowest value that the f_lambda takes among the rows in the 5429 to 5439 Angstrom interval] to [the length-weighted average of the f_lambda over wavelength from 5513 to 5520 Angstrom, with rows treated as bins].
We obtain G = 0.77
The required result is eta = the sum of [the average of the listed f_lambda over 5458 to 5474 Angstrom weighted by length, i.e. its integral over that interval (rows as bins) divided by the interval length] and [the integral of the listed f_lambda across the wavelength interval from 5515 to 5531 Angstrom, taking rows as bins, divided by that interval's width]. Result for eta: 3.72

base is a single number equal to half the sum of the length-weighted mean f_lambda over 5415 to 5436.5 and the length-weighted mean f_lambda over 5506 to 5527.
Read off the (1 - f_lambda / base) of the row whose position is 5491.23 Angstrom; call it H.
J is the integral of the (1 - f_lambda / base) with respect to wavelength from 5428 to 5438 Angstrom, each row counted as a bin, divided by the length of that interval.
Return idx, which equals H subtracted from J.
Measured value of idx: 0.05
